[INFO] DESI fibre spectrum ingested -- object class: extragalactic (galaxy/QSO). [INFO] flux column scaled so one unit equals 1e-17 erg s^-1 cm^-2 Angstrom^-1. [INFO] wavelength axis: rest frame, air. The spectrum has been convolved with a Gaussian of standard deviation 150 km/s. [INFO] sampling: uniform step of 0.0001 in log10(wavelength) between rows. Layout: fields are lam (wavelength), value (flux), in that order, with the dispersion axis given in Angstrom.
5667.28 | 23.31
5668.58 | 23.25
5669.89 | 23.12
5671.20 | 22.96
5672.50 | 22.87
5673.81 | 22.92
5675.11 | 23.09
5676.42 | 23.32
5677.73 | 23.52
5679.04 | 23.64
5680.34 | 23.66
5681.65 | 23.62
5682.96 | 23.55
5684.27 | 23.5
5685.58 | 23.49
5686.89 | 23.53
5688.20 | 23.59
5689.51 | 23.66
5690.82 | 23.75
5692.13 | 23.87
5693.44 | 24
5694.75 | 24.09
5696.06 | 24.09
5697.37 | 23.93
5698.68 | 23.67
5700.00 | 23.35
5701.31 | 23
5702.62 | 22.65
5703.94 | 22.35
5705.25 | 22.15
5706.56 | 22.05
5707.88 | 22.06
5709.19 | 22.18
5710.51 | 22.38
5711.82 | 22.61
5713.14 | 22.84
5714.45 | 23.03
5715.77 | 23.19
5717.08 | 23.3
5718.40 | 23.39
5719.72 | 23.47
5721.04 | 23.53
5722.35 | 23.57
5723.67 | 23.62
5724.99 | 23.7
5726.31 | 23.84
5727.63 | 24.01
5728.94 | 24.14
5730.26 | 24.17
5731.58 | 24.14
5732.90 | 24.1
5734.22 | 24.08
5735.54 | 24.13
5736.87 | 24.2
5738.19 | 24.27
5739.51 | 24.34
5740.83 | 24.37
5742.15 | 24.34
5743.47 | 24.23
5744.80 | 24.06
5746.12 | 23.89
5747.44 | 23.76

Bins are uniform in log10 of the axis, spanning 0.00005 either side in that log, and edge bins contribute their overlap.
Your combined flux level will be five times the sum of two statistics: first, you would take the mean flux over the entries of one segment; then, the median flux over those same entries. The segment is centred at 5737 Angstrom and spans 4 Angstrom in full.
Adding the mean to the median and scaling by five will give 242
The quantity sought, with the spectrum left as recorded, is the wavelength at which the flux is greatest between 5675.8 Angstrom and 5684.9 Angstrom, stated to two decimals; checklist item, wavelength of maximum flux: 5680.34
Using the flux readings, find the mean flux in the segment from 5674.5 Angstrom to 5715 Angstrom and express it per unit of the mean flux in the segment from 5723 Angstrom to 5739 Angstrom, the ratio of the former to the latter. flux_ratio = 0.97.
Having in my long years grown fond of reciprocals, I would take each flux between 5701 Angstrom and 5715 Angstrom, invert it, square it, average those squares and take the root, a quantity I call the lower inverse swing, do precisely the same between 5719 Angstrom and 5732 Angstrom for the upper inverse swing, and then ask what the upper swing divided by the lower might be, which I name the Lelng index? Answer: 0.94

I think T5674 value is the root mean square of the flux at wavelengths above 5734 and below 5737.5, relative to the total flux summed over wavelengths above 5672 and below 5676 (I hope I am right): 0.350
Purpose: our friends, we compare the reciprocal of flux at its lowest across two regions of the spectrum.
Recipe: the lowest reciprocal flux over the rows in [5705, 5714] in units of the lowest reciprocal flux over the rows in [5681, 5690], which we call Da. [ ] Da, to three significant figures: 1.04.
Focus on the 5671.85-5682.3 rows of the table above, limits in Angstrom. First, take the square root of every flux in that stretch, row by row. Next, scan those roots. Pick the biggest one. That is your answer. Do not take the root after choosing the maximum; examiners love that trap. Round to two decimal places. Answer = 4.86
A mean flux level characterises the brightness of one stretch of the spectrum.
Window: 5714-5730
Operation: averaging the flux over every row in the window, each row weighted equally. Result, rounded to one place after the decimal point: 23.6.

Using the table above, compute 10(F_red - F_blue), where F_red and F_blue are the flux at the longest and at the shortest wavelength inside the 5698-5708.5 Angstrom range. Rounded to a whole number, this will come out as -16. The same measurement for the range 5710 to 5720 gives 11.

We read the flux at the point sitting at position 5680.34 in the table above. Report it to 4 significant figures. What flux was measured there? 23.66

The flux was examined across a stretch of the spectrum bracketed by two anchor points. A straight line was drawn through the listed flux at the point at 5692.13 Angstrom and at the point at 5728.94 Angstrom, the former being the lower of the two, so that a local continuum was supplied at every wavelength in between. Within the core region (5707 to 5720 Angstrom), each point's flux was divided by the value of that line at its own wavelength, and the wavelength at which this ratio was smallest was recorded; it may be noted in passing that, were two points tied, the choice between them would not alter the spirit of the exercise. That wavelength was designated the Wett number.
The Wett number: 5707.88 Angstrom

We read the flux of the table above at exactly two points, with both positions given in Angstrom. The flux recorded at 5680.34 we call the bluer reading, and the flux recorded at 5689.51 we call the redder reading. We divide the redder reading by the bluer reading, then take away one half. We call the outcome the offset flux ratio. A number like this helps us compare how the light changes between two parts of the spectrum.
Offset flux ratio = 0.500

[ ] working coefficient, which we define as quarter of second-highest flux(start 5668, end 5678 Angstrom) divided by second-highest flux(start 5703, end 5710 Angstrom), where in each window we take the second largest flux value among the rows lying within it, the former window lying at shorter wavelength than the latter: 0.263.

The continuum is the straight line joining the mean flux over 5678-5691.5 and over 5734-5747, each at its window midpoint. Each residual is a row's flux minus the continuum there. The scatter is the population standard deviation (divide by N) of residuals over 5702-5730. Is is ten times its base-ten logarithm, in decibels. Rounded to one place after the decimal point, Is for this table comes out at -2.3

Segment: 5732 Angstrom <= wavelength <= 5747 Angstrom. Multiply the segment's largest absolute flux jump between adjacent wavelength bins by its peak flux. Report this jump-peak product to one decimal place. 4.1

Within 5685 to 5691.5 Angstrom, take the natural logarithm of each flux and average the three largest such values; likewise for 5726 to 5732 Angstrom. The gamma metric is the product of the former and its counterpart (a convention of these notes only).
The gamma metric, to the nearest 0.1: 10.1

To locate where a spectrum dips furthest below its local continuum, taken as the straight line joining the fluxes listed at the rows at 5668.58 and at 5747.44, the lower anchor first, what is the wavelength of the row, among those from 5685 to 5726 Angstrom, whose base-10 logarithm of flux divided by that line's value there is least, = 5706.56 Angstrom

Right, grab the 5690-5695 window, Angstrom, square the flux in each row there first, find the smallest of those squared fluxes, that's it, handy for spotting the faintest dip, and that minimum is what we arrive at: 564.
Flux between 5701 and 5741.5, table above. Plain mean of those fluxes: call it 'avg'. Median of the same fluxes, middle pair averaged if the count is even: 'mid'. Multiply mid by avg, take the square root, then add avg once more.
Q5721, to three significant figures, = 46.8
